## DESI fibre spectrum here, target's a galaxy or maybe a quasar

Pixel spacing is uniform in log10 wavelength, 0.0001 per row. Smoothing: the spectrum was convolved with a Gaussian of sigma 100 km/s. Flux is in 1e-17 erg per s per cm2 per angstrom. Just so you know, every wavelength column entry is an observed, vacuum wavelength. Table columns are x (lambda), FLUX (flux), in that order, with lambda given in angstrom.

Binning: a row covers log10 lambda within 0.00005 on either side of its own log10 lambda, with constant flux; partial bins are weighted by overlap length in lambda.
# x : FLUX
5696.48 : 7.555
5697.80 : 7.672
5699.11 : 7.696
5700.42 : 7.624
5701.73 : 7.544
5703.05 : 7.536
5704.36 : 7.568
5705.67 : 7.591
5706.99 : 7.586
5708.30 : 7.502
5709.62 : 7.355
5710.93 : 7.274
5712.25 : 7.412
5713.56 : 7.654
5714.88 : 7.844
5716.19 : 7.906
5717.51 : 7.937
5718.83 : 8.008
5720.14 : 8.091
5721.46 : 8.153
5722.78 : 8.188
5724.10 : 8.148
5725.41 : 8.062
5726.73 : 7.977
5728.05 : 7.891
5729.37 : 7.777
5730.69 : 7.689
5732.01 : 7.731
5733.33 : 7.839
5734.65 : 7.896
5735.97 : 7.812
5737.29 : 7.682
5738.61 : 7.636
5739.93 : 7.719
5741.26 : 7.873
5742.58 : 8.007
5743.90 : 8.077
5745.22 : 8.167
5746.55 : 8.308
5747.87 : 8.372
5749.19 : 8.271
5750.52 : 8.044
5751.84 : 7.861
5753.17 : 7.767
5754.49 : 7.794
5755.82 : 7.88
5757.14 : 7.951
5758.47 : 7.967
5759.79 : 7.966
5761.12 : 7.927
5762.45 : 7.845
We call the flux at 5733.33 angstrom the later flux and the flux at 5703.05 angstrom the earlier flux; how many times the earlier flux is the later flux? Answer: 1.04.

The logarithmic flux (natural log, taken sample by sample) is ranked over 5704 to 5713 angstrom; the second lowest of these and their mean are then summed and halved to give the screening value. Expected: 2.00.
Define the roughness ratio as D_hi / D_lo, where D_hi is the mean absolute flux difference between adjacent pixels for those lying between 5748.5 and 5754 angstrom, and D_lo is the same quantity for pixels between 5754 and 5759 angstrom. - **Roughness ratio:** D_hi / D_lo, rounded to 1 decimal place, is 2.9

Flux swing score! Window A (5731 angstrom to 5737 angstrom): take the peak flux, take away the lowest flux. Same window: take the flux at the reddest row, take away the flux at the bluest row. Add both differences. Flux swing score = 0.25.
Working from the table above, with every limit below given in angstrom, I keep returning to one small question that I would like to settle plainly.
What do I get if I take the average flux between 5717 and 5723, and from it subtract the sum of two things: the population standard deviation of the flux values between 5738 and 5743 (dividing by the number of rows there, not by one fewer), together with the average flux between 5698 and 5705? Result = 0.3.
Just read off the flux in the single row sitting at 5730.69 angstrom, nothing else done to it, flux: 7.689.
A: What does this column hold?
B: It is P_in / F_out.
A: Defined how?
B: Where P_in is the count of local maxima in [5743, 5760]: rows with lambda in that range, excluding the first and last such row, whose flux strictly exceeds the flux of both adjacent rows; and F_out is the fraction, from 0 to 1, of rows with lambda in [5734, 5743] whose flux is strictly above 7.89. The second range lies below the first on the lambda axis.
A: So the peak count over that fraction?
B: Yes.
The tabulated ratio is 7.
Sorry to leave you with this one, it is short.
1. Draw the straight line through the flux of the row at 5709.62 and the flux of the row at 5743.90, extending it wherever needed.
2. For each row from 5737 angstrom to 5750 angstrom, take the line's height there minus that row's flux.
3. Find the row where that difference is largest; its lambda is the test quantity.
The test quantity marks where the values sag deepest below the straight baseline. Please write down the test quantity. 5738.61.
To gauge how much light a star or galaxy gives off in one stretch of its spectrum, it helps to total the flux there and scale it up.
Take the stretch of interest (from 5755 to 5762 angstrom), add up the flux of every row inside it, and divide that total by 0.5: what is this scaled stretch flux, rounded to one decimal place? 79.4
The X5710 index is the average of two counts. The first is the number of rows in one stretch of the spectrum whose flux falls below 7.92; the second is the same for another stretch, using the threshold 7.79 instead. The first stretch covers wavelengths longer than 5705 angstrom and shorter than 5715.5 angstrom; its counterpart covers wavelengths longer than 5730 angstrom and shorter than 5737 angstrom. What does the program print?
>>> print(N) 5.00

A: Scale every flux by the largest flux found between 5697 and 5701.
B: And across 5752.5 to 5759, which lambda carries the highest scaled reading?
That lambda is 5758.47 angstrom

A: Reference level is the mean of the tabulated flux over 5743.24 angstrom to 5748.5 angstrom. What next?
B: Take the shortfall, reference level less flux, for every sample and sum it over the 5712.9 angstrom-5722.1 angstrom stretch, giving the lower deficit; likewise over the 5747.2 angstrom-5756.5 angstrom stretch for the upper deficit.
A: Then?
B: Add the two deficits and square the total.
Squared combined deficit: 13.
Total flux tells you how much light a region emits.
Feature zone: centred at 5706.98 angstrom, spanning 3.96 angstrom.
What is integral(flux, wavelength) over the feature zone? 30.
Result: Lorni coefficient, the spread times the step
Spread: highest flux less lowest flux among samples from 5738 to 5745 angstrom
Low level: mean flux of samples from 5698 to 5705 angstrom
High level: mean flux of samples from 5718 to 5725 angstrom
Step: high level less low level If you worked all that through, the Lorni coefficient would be 0.23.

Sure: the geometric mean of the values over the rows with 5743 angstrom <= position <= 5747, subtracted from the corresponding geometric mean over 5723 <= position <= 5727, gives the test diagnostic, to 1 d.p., -0.1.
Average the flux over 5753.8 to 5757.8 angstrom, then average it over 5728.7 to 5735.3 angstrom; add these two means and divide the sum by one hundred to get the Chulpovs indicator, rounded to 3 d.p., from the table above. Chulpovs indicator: 0.157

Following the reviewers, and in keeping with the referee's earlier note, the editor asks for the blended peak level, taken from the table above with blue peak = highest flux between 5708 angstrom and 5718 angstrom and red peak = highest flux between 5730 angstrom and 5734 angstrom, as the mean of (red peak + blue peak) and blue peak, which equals 11.86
